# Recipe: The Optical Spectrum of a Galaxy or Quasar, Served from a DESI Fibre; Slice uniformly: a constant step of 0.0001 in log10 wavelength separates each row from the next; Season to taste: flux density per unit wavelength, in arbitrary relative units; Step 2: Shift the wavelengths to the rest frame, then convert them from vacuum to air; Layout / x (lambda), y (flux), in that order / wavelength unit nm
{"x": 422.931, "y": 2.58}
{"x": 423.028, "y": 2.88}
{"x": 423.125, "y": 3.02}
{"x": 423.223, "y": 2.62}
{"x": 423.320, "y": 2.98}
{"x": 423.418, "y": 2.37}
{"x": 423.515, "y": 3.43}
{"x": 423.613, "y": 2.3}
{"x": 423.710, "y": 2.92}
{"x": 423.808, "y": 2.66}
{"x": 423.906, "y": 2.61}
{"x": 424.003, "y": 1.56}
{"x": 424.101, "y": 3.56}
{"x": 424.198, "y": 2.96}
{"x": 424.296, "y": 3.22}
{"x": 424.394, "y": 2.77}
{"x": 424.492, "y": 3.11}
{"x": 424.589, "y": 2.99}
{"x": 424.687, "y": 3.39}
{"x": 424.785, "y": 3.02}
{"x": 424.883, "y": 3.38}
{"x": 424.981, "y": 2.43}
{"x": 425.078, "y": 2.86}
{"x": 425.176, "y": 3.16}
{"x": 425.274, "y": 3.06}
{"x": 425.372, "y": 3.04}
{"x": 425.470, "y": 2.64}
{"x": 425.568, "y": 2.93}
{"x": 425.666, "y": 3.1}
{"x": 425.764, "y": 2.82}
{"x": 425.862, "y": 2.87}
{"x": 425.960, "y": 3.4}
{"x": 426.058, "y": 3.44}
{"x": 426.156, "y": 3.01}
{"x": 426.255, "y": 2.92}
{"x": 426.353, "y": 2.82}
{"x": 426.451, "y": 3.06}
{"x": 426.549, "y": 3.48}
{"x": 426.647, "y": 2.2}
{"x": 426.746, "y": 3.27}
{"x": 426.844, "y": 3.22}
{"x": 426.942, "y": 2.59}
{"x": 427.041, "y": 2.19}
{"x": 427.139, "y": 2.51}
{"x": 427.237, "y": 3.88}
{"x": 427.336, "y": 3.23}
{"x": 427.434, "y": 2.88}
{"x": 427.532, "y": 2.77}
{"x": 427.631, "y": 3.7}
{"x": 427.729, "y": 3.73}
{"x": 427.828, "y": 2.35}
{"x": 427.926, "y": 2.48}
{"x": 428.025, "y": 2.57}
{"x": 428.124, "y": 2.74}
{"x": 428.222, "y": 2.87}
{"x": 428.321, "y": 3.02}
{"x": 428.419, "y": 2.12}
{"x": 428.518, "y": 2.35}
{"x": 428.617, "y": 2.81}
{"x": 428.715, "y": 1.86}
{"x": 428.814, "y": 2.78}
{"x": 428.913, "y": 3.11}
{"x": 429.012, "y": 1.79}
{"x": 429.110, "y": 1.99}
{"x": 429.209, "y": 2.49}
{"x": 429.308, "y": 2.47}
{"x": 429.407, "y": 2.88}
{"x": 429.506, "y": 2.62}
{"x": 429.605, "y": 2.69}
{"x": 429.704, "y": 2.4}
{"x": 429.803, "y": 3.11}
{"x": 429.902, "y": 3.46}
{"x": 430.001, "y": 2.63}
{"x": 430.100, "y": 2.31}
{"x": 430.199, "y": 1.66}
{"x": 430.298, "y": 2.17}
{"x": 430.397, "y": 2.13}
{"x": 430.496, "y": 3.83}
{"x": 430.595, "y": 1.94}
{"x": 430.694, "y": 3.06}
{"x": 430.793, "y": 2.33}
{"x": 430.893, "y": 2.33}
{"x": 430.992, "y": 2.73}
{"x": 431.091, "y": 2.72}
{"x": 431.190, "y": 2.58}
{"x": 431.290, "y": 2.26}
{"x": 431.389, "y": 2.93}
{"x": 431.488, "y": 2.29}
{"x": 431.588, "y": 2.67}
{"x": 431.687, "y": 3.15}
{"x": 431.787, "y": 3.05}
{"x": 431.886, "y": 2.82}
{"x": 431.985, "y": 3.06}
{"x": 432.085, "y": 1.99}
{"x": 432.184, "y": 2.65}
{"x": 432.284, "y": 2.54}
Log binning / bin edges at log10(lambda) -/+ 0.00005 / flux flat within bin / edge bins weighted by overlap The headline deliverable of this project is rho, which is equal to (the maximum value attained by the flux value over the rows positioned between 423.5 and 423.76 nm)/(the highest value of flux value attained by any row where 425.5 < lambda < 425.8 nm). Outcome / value 1.11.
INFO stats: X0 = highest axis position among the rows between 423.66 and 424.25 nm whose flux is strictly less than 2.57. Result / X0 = 424.003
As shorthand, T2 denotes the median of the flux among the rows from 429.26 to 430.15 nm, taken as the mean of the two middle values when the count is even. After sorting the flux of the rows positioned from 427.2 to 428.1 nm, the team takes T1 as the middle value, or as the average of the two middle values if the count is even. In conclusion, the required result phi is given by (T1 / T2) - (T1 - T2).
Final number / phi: 0.85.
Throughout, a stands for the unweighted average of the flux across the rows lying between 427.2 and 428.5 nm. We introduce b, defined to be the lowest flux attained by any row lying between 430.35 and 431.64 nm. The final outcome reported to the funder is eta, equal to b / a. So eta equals 0.66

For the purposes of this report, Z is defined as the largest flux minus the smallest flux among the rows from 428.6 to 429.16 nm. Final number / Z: 1.3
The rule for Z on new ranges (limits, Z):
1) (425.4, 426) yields 0.8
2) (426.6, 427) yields 1.1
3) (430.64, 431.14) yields 0.7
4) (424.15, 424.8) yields 0.6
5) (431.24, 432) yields 0.9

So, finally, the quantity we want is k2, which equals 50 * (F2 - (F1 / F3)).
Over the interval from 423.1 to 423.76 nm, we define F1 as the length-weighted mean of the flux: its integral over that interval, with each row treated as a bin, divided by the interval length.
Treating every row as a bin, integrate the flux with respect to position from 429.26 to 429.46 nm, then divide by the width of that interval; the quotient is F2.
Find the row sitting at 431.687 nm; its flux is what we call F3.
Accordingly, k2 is 89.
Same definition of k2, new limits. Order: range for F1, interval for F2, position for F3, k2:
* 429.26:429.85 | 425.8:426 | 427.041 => 94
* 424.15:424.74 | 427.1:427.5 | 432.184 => 99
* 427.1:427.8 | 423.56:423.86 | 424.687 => 84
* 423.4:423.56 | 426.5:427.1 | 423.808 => 85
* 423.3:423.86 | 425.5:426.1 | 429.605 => 102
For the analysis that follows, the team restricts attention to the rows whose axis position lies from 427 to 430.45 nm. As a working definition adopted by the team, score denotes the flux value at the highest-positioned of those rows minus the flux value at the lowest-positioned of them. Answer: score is -0.1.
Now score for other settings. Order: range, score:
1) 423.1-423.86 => -0.4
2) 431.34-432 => 0.1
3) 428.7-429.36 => 0.6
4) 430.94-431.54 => -0.4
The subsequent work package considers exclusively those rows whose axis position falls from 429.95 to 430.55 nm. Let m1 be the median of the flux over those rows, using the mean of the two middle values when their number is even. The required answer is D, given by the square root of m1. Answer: 1.50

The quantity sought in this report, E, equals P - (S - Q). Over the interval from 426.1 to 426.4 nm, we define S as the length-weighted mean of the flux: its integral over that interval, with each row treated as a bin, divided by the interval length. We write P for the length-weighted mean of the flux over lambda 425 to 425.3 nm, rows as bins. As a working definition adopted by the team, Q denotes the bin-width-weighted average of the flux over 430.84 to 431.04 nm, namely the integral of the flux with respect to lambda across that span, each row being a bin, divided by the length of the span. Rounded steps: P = 2.97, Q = 2.52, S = 2.92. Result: 2.6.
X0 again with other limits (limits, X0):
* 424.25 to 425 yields 424.981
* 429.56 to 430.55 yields 430.397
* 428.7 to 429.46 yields 429.308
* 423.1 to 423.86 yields 423.613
